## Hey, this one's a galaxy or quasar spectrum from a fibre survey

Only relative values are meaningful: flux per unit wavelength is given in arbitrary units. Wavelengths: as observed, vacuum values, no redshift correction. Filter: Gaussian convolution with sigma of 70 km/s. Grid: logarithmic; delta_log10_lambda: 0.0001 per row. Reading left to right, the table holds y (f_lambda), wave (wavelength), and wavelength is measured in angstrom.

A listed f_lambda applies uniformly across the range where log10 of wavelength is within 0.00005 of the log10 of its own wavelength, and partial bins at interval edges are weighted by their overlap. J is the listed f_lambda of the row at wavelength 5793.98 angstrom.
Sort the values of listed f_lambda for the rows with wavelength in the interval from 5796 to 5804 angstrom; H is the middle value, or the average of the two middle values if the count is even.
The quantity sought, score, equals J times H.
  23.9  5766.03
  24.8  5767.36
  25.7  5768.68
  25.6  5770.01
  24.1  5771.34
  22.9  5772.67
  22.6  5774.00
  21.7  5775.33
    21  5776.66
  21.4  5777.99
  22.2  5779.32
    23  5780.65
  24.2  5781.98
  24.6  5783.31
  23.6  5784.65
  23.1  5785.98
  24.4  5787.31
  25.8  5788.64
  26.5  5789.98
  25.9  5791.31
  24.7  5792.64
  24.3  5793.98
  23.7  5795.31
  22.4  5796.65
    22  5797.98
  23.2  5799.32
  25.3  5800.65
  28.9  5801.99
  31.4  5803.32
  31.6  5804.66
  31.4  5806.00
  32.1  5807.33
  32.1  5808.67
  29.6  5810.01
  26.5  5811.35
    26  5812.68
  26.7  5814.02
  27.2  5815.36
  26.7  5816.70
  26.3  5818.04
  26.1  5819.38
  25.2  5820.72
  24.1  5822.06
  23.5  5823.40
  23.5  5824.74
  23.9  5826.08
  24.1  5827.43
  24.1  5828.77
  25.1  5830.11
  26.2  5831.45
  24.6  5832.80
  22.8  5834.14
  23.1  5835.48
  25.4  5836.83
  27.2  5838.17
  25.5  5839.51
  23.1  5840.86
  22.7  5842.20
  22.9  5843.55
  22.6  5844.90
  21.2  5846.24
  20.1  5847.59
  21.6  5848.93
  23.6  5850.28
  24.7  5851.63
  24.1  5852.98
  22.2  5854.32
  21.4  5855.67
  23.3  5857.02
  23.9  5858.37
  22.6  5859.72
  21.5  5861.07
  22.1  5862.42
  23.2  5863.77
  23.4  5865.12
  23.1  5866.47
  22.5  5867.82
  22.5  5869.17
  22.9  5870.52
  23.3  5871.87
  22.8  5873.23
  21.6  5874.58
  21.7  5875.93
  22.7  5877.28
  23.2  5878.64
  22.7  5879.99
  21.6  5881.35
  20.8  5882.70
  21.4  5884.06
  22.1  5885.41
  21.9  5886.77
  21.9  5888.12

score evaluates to 589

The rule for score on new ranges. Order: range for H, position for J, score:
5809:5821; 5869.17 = 596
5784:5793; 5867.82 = 556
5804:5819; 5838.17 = 740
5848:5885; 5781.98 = 549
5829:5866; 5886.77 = 506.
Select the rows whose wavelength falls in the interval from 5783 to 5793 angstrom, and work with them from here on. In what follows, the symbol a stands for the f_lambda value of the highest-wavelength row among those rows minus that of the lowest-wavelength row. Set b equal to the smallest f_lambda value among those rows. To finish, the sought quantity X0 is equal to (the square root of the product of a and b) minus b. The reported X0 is -22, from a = 0.1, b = 23.1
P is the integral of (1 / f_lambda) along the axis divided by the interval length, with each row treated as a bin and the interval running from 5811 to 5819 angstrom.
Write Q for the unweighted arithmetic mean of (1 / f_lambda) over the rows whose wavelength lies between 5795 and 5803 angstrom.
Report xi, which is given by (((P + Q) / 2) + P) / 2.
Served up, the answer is 0.039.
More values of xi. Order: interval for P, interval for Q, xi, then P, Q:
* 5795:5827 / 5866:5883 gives 0.040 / 0.038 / 0.0447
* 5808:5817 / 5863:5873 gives 0.038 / 0.036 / 0.0435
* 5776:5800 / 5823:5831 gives 0.042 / 0.042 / 0.0416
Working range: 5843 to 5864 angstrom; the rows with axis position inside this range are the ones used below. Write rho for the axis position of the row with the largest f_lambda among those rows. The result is 5851.63 angstrom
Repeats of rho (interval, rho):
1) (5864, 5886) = 5865.12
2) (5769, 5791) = 5789.98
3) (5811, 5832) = 5815.36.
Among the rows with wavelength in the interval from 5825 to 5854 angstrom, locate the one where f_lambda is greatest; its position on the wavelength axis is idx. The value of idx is 5838.17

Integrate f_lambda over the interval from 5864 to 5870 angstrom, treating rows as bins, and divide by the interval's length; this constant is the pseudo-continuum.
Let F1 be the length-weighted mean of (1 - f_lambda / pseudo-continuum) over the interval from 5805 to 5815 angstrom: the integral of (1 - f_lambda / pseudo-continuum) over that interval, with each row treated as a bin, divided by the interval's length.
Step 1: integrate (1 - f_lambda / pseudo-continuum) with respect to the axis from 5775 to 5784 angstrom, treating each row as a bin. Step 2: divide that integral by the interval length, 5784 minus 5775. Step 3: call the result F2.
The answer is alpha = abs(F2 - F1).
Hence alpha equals 0.288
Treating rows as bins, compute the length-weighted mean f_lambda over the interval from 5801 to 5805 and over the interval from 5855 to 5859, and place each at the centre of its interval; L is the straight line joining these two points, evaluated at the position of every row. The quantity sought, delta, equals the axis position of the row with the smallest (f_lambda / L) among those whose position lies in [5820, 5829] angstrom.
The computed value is 5823.40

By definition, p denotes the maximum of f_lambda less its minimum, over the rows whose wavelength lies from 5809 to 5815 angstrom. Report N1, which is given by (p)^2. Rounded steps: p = 3.6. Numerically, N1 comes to 13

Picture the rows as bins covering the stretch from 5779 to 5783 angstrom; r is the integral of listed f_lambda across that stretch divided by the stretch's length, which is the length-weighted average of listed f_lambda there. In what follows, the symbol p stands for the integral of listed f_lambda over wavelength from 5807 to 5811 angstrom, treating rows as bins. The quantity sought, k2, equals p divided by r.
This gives 5.3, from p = 123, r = 23.4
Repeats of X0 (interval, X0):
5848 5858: -15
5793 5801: -17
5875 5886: -18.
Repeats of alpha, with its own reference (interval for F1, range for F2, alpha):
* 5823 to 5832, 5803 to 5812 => 0.275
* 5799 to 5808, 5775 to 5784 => 0.294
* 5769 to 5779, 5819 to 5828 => 0.063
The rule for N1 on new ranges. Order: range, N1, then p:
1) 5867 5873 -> 1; 0.8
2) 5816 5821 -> 2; 1.5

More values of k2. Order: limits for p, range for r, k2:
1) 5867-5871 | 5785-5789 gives 3.7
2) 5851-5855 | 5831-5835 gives 3.9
